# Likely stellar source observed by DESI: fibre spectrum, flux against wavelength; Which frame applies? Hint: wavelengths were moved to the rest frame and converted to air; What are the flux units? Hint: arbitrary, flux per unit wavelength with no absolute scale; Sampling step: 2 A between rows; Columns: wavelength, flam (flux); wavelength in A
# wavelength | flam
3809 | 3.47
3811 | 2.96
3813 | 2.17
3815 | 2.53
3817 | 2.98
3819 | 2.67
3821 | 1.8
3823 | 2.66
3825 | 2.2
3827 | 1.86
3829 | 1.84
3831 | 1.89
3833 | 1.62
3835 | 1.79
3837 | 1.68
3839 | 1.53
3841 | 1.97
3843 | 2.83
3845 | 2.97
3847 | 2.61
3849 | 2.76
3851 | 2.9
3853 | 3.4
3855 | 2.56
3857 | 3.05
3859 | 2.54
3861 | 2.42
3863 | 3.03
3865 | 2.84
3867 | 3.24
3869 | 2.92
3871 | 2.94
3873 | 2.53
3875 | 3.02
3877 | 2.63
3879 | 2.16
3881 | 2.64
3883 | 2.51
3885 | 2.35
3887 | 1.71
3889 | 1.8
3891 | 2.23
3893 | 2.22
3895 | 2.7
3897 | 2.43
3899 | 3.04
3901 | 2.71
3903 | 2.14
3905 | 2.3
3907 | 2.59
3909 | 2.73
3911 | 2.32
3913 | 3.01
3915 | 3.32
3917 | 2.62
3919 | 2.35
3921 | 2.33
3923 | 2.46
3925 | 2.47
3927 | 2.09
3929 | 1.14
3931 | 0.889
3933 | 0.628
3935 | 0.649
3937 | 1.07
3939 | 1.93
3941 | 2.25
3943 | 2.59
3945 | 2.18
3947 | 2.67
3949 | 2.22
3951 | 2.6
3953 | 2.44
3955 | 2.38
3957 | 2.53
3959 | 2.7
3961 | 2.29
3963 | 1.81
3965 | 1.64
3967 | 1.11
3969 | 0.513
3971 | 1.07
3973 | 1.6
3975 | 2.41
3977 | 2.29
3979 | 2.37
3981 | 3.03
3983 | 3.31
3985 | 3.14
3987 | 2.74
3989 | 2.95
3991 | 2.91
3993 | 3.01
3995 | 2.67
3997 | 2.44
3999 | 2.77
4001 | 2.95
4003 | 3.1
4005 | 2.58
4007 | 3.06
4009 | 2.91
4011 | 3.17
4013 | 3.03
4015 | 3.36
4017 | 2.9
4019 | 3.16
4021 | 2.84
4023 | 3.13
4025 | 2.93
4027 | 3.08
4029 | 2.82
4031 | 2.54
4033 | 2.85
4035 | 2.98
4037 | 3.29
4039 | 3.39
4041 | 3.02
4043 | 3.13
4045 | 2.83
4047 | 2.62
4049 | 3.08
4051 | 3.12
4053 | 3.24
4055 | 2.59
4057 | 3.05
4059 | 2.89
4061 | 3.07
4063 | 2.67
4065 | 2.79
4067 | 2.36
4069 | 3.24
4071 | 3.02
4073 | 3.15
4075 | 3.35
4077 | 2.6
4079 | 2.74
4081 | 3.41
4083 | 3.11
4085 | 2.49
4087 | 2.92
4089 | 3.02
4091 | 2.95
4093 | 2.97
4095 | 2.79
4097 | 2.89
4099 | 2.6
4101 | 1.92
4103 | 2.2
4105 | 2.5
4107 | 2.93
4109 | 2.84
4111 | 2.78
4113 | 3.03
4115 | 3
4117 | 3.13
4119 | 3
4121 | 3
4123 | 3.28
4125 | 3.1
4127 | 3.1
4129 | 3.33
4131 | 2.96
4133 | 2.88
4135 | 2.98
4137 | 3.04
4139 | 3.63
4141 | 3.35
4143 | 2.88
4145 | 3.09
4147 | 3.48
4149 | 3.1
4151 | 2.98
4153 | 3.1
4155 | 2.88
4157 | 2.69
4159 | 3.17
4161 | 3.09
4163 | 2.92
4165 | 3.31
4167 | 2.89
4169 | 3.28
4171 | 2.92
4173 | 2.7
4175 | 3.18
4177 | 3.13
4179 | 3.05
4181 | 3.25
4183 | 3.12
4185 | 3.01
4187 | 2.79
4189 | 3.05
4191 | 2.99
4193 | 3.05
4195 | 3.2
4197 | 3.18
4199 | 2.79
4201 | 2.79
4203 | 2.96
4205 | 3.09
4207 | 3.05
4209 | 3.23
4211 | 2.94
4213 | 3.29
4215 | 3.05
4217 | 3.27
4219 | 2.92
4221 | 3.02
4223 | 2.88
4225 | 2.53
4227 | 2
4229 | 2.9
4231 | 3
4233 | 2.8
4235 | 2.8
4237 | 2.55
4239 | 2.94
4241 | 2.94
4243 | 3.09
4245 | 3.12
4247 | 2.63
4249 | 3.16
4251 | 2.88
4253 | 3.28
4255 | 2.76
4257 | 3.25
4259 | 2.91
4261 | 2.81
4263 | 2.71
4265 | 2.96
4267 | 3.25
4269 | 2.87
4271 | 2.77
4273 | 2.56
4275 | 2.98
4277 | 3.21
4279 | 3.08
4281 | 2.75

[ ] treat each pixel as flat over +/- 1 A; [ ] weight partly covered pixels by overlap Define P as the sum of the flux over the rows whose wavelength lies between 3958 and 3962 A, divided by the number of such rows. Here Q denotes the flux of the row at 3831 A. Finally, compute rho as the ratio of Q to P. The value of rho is 0.76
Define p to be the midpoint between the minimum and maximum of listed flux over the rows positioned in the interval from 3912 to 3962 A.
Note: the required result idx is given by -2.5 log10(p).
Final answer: -0.74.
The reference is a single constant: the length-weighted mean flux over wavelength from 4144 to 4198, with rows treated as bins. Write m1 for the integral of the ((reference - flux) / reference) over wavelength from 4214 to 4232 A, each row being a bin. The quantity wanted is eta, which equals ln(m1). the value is 0.2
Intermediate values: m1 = 1.28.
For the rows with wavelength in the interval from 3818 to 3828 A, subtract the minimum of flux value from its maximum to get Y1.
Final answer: 0.87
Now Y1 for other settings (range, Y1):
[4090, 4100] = 0.37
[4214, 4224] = 0.39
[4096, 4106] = 0.97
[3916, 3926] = 0.29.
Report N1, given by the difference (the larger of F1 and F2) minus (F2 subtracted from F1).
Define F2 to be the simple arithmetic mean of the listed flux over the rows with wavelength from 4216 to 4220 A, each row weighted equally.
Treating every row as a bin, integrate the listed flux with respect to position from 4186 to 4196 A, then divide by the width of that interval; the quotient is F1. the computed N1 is 3.2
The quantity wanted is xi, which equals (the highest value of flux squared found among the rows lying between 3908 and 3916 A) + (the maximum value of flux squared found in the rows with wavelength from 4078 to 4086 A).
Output 22.7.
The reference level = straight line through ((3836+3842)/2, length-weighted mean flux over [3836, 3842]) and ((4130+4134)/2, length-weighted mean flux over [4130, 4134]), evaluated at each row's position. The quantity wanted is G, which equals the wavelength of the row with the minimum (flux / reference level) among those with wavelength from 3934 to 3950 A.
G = 3935 A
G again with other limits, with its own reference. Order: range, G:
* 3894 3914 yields 3903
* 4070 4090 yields 4085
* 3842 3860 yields 3859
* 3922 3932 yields 3931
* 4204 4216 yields 4211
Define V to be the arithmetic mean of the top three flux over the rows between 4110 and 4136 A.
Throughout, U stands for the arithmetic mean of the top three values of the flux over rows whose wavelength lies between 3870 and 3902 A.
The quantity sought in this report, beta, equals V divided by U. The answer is 1.08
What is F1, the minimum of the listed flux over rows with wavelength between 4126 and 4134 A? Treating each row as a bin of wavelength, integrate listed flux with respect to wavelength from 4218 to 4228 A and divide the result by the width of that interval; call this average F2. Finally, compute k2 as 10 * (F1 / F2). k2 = 10.8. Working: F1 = 2.88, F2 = 2.67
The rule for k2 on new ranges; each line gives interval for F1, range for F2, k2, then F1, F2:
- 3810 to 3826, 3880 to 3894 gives 8.2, 1.8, 2.21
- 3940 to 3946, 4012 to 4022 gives 7.1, 2.18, 3.06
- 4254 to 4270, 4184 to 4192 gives 9.2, 2.71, 2.96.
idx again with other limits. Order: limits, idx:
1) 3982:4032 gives -1.16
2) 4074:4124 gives -1.06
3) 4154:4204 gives -1.19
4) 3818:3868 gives -0.98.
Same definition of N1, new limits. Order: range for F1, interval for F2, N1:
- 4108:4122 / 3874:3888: 2.4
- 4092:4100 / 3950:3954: 2.5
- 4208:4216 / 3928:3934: 0.9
